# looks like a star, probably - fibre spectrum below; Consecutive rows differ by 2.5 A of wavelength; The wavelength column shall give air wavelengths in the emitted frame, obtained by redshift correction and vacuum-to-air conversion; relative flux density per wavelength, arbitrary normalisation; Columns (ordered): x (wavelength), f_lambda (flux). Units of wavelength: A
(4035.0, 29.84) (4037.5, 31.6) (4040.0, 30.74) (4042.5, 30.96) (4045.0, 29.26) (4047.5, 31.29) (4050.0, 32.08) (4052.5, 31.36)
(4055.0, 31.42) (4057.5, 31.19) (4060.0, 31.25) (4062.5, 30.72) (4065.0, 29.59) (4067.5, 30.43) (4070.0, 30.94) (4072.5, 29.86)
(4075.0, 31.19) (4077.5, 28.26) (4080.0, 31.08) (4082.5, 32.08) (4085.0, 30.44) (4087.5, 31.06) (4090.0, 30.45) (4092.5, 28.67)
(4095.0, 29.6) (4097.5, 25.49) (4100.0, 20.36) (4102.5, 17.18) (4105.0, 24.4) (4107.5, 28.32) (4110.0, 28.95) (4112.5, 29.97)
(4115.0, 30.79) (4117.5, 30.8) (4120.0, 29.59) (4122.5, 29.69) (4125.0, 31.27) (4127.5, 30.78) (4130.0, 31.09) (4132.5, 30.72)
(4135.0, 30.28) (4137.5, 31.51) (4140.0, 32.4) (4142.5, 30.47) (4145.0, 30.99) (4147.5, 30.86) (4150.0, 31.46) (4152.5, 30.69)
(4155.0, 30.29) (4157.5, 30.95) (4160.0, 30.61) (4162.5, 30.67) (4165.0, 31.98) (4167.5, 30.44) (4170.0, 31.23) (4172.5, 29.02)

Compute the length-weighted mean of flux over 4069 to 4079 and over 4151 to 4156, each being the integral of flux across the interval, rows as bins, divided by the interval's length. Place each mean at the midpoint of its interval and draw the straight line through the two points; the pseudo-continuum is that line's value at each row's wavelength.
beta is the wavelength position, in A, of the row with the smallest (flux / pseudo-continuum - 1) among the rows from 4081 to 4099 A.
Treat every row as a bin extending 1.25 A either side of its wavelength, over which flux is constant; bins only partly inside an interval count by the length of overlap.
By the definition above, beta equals 4097.5 A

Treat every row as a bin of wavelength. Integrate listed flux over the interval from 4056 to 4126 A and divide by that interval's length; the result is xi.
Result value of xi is 29.1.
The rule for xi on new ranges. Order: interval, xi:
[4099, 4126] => 27.4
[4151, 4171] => 30.9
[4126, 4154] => 31.0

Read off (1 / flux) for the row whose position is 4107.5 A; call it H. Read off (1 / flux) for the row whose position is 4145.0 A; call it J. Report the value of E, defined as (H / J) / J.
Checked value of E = 34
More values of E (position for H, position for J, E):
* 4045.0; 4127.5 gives 32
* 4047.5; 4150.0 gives 32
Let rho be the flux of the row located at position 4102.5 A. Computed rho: 17.18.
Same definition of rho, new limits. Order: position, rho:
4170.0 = 31.23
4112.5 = 29.97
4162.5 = 30.67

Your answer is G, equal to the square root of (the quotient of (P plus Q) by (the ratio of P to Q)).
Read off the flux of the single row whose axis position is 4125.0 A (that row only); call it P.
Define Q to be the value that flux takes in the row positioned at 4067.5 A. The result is 7.7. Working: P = 31.27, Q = 30.43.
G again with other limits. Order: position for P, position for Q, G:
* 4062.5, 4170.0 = 7.9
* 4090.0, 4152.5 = 7.8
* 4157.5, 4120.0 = 7.6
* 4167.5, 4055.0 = 8.0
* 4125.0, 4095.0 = 7.6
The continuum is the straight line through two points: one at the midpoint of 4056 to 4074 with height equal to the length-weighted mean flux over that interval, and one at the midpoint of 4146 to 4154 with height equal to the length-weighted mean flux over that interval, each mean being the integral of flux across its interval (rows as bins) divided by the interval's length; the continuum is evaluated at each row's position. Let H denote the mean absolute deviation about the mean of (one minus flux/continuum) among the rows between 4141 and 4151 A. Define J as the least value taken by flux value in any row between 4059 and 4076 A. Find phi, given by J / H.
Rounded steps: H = 0.009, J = 29.59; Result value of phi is 3341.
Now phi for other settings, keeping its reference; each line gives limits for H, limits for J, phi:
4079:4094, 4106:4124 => 1100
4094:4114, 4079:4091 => 255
